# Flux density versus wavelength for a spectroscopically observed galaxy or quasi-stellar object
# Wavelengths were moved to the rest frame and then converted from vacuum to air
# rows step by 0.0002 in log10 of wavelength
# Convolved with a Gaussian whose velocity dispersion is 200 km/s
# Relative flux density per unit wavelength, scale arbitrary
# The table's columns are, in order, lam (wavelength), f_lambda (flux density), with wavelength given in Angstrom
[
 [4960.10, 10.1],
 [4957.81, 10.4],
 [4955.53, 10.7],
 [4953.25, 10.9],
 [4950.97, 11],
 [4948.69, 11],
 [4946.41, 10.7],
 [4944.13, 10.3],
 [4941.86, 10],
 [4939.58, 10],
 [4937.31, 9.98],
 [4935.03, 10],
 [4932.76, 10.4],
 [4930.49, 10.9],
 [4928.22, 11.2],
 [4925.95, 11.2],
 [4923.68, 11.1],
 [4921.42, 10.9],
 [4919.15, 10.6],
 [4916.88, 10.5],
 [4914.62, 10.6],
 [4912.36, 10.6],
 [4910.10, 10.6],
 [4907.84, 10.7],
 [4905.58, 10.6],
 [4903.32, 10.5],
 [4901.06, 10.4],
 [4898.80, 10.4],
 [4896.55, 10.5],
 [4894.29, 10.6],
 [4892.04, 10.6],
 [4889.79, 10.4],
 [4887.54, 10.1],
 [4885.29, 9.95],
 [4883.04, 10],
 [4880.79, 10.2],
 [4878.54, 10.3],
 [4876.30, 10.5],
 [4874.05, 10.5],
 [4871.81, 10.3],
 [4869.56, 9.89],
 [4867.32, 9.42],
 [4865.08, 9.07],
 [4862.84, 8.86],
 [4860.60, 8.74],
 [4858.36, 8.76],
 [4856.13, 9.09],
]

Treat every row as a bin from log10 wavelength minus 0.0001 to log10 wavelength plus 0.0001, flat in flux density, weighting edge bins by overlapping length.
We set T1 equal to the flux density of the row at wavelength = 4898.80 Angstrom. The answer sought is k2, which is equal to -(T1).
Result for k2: -10.4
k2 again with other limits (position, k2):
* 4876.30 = -10.5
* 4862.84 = -8.9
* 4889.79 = -10.4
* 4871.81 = -10.3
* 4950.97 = -11.0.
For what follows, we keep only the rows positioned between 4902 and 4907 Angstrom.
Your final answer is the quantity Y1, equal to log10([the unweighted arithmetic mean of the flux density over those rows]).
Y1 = 1.02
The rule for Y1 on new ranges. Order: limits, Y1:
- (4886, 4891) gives 1.01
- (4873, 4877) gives 1.02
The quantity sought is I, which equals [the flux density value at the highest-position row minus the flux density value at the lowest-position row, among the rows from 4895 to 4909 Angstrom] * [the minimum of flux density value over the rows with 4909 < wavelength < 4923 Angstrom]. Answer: 2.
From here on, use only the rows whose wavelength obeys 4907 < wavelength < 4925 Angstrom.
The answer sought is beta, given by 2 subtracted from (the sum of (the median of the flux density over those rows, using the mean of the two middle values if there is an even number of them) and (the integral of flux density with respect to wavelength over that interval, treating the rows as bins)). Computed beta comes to 201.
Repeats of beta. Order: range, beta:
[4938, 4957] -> 209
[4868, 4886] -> 192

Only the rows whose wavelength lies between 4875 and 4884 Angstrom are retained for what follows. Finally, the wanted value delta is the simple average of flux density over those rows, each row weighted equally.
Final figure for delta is 10.25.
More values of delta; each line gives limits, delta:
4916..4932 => 10.91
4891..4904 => 10.50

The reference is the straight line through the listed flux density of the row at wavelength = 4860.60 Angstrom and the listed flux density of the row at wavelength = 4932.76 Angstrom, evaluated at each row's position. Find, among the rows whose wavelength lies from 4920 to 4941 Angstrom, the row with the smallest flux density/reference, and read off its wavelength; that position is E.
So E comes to 4939.58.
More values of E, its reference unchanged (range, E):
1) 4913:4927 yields 4916.88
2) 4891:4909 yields 4901.06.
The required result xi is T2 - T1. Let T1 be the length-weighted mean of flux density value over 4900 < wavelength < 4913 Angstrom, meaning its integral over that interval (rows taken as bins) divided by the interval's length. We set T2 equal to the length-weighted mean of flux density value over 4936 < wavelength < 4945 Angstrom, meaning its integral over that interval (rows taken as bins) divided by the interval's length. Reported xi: -0.5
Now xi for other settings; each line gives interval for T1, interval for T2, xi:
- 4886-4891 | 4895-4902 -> 0.2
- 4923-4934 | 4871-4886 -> -0.7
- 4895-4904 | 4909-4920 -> 0.1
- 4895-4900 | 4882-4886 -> -0.5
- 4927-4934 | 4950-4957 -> 0.0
